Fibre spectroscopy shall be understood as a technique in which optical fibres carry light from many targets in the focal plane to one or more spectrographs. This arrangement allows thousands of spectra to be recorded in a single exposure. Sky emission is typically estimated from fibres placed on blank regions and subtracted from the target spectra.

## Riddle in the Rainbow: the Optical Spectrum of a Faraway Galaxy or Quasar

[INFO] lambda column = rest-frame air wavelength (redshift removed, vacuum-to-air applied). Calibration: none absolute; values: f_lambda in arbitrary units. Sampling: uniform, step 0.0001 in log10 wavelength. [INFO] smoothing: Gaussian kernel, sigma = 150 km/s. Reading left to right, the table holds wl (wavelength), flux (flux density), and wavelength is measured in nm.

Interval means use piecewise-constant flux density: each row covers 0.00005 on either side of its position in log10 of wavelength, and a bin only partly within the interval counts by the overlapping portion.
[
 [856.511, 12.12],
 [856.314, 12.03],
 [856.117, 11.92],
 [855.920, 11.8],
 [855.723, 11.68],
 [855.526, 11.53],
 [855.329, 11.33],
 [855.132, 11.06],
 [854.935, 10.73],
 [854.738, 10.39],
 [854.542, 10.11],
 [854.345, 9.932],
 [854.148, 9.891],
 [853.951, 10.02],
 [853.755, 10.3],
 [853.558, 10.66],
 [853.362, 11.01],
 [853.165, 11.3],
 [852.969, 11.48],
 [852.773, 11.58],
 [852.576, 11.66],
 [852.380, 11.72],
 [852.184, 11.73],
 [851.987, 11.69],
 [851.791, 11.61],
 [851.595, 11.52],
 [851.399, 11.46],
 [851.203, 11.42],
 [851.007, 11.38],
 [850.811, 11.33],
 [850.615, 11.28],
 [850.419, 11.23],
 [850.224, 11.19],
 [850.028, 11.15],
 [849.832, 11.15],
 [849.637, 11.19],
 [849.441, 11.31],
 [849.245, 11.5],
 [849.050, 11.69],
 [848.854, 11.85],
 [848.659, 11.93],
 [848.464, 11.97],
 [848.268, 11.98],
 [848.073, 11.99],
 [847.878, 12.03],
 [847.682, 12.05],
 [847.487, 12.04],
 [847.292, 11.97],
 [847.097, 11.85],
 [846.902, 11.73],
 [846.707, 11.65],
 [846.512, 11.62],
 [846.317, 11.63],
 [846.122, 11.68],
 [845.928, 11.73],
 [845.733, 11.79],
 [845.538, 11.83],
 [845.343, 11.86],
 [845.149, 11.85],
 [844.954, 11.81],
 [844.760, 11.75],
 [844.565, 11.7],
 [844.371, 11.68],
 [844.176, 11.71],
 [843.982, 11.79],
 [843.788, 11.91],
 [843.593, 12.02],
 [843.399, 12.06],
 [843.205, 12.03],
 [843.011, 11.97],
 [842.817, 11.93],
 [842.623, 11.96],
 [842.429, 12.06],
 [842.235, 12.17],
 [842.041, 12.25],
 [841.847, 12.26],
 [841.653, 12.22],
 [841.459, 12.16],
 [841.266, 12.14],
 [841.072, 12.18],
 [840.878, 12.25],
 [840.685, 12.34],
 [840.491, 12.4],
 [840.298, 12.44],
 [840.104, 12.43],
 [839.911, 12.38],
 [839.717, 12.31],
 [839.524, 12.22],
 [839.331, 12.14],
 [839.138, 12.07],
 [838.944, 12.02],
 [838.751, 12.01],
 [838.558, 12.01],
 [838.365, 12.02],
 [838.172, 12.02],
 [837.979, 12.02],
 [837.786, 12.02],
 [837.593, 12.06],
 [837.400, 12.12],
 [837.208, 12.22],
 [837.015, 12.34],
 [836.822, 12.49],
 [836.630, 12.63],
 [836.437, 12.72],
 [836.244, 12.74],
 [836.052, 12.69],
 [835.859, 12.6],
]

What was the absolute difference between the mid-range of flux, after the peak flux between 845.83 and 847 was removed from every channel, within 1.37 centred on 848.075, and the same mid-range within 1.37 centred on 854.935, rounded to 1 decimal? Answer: 1.3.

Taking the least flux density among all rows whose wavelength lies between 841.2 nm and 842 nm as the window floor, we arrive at 12.14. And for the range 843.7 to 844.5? 11.68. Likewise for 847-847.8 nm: 11.85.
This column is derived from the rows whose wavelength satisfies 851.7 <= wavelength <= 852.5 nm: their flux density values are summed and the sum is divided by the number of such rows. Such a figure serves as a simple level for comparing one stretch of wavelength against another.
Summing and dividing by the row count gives 11.7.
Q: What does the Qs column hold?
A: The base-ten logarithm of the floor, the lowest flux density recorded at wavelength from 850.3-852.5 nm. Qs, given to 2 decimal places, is 1.05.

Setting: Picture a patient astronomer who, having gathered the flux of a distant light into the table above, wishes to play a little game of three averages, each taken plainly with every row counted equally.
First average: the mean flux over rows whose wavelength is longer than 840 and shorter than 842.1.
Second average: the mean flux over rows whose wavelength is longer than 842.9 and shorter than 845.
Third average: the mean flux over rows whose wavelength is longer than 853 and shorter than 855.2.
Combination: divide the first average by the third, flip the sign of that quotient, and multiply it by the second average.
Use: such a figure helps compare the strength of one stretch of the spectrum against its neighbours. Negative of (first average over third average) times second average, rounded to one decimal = -13.9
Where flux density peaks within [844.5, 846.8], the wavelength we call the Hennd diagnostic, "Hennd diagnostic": 845.343 nm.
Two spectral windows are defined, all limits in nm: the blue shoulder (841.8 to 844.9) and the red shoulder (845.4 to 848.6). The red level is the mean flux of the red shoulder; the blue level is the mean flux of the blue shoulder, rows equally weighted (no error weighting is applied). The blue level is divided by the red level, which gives 1.01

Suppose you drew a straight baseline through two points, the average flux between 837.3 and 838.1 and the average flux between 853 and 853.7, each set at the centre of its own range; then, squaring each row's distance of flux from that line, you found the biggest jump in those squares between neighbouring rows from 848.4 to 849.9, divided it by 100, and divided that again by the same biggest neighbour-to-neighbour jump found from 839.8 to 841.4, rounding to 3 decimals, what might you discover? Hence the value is 0.020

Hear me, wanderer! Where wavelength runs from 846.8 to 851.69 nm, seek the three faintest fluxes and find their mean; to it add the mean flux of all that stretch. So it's 22.8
